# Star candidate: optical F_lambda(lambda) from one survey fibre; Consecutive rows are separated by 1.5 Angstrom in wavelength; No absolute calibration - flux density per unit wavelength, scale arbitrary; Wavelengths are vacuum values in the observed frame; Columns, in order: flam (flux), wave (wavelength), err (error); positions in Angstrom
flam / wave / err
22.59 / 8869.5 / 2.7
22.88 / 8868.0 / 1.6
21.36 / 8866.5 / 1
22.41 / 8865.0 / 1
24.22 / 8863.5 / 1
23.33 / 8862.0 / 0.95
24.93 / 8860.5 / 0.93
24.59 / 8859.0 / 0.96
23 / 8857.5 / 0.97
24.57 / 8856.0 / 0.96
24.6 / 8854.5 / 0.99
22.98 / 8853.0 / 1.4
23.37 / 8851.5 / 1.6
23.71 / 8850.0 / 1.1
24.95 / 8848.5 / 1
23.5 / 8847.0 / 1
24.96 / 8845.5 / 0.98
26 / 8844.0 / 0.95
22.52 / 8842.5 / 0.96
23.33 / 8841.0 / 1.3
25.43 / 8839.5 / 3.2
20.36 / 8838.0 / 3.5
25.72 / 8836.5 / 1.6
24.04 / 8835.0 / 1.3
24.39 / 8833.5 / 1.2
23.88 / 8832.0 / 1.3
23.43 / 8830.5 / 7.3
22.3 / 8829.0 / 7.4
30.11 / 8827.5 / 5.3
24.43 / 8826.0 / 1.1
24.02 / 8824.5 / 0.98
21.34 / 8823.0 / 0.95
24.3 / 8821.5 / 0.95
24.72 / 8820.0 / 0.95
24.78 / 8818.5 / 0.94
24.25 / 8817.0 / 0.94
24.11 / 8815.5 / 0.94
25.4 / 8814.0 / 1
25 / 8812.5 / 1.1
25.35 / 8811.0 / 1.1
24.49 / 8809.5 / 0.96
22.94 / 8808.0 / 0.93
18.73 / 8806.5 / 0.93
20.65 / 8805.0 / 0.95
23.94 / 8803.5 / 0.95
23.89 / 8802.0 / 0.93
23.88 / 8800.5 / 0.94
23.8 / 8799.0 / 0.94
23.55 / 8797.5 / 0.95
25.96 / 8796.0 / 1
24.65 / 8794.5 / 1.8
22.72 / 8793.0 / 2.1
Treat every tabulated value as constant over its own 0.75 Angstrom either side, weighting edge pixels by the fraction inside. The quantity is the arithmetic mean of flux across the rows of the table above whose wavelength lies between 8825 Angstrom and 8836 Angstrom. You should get 24.7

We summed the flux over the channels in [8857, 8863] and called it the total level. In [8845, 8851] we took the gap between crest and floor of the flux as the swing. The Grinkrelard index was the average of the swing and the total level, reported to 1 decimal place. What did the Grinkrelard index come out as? 48.7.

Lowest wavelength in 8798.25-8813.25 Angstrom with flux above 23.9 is 8803.5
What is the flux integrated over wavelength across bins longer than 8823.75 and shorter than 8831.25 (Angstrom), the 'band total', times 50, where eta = 9322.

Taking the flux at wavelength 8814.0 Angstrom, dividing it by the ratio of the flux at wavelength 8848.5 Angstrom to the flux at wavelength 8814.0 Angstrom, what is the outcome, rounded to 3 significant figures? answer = 25.9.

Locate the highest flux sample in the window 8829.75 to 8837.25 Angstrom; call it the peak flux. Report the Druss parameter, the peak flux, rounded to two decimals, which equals 25.72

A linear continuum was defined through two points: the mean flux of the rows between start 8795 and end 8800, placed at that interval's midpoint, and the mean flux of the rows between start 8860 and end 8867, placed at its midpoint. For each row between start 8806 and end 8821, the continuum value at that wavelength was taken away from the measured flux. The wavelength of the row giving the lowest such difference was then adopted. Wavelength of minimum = 8806.5 Angstrom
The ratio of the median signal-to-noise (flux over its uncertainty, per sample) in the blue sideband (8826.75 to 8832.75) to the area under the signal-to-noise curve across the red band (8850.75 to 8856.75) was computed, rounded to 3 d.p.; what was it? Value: 0.036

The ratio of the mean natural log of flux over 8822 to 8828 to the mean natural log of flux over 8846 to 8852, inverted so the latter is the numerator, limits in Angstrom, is 0.99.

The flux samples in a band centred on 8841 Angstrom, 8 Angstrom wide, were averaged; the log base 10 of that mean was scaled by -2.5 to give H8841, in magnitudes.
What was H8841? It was -3.43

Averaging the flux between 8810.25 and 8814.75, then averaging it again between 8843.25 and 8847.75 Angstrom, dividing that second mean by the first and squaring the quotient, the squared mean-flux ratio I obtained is 0.97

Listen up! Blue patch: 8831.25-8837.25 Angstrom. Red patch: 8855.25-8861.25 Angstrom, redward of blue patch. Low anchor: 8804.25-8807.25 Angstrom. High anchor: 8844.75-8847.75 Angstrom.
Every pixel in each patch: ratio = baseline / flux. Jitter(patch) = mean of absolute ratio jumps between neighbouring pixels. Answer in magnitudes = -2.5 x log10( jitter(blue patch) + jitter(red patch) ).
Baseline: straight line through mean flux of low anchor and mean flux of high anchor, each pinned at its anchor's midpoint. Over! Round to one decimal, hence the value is 2.7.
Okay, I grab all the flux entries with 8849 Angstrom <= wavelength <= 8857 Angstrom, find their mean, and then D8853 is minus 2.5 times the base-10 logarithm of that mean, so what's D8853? -3.444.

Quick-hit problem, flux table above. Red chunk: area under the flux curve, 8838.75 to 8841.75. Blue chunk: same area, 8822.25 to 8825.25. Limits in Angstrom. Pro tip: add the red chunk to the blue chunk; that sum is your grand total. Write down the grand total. 141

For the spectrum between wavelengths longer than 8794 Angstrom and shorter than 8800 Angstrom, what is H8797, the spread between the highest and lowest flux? 2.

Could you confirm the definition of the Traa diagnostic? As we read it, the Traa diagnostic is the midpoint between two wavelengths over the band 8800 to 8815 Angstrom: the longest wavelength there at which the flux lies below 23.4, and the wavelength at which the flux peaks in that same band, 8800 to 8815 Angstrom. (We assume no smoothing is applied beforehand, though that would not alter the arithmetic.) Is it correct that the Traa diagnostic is 8811.0 Angstrom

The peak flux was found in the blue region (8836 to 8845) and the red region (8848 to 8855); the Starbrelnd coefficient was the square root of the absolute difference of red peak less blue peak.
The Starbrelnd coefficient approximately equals 1.0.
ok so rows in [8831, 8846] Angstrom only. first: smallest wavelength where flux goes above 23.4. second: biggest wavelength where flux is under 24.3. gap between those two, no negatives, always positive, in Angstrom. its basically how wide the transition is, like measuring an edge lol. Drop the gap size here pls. 10.5 Angstrom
